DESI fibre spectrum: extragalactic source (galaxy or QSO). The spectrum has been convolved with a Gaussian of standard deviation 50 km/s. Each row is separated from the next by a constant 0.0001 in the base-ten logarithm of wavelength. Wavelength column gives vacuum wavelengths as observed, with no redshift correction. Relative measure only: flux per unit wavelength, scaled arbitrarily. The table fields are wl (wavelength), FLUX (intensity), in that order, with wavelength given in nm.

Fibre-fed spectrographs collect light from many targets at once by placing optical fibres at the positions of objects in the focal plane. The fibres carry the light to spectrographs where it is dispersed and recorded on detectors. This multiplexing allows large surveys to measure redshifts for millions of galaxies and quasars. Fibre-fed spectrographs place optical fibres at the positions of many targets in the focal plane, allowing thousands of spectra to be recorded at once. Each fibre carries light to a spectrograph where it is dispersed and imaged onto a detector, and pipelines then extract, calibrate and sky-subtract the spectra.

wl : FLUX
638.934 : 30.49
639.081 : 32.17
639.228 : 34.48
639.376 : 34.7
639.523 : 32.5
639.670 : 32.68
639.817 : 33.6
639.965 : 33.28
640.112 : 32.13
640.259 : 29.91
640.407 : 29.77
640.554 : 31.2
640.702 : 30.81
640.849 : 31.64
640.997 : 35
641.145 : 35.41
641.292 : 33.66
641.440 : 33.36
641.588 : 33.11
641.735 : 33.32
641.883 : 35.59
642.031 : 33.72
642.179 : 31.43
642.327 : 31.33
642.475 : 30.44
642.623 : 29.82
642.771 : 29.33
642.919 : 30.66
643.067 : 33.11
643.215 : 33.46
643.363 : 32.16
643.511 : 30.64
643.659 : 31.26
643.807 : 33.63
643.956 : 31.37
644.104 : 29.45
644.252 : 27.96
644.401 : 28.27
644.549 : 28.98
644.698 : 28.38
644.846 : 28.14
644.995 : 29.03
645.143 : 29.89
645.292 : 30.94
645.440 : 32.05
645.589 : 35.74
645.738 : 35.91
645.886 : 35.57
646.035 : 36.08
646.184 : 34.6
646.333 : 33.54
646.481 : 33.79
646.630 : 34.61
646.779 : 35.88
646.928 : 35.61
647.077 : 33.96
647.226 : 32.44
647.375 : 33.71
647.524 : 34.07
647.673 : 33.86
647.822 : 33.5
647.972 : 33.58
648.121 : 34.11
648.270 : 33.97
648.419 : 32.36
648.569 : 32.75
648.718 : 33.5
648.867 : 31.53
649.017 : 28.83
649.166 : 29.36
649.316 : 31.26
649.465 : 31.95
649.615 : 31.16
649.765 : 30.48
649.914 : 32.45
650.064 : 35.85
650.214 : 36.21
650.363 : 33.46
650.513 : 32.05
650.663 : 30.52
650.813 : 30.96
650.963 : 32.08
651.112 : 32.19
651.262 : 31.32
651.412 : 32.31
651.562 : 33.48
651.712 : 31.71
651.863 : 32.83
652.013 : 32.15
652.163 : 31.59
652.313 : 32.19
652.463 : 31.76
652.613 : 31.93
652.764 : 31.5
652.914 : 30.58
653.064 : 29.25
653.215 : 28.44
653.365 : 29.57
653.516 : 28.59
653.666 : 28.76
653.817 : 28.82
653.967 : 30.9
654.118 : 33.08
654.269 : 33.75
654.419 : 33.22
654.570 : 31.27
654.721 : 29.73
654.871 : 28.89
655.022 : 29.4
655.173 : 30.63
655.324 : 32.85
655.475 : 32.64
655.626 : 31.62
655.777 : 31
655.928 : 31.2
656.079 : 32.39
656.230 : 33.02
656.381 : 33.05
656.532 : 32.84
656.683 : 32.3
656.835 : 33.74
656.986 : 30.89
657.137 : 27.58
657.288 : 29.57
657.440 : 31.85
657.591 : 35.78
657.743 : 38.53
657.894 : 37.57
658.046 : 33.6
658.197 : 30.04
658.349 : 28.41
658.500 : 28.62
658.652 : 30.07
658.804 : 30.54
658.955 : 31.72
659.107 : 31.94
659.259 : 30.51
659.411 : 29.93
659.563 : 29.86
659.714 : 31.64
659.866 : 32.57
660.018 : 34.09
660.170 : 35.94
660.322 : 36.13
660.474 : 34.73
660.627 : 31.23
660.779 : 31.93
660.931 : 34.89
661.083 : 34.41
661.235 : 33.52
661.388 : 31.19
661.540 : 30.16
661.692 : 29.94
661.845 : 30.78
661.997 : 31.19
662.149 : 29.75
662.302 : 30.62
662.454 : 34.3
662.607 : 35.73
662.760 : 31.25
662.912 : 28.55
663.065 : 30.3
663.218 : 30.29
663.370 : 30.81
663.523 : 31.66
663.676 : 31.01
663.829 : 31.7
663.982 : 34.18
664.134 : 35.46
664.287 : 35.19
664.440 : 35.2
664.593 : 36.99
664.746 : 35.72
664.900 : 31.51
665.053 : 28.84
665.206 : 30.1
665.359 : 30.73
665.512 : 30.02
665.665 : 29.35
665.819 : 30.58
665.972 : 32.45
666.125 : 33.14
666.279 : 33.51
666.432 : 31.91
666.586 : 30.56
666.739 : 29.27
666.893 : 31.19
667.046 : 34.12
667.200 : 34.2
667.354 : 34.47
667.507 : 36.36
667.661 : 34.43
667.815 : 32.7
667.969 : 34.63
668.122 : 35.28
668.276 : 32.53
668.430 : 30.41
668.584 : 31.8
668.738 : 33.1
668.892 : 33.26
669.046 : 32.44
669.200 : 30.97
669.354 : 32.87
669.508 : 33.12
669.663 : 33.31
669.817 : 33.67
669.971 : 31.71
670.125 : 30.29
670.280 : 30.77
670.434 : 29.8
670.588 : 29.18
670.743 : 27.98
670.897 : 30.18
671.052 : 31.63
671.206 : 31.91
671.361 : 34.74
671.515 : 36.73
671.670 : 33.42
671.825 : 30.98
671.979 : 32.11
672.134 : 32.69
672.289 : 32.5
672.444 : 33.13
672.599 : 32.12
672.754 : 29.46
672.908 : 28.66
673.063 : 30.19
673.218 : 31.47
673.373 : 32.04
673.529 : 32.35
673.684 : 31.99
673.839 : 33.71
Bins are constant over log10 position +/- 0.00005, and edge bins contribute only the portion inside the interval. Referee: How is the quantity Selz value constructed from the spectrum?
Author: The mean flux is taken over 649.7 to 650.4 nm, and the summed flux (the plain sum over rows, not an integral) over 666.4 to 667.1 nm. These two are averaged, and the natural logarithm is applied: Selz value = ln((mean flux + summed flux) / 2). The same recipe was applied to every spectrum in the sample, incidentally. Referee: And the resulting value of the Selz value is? 4.56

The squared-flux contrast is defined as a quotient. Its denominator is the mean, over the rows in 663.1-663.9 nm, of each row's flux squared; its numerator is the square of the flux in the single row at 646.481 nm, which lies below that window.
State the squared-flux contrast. 1.18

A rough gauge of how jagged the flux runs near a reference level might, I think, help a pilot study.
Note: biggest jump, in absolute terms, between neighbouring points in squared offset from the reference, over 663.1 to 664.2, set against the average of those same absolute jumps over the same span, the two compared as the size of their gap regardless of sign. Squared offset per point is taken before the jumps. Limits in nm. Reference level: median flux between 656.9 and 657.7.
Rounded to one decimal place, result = 6.4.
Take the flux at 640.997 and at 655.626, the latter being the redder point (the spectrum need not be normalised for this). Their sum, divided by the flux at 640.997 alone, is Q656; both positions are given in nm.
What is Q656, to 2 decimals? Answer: 1.90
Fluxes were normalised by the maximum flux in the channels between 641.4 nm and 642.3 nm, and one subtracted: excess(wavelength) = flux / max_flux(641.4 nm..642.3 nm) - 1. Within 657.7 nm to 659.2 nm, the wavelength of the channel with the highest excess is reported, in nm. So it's 657.743 nm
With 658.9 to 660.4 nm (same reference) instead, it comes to 660.322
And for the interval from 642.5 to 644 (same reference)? 643.807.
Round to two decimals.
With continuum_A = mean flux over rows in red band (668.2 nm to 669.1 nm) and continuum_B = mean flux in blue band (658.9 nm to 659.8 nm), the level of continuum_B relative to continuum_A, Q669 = 0.96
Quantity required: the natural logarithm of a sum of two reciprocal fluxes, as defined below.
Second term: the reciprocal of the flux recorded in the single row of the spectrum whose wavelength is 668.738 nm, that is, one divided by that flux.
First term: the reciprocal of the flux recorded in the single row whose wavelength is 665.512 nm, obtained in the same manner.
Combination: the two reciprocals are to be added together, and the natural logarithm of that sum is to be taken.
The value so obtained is -2.756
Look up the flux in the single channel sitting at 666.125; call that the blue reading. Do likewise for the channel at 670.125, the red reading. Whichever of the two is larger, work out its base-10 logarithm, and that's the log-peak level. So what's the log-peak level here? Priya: 1.52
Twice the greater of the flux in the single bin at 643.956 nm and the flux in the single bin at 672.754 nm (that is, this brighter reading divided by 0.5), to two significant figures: 63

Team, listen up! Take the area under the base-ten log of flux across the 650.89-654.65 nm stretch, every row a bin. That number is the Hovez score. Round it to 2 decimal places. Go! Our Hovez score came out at 5.62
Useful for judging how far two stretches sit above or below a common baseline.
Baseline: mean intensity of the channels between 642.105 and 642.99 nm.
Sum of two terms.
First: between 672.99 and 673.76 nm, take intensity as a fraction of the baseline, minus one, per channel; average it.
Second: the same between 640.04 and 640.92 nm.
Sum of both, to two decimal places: 0.05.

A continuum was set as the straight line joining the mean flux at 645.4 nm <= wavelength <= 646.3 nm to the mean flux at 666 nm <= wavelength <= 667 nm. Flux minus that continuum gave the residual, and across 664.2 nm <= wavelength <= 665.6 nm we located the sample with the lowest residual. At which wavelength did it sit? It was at 665.053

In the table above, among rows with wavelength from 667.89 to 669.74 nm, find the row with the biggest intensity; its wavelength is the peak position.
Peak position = 668.122 nm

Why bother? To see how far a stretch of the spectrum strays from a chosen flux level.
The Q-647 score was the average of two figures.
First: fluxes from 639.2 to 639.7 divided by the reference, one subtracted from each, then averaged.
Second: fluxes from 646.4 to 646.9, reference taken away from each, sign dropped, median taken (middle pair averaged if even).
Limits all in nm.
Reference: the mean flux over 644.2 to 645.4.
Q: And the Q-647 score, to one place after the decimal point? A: 2.9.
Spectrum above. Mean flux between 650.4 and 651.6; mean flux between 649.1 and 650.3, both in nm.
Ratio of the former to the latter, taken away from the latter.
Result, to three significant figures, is 31.4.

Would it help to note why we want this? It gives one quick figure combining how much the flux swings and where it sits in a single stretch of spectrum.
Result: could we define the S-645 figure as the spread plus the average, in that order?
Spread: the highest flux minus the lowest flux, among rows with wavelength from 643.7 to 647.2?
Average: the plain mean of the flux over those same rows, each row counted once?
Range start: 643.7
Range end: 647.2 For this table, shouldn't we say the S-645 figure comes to 40.4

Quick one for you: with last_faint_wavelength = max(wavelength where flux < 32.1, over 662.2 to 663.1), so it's 663.065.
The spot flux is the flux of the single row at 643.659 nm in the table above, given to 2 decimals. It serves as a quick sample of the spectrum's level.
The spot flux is 31.26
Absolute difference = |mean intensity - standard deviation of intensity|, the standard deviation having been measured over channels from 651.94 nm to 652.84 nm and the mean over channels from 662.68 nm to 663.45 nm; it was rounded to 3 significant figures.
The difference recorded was 30.0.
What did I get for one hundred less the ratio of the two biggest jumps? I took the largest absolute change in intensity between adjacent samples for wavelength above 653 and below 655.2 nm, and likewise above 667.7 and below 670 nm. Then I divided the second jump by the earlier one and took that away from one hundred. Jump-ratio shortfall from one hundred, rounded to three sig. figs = 98.7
